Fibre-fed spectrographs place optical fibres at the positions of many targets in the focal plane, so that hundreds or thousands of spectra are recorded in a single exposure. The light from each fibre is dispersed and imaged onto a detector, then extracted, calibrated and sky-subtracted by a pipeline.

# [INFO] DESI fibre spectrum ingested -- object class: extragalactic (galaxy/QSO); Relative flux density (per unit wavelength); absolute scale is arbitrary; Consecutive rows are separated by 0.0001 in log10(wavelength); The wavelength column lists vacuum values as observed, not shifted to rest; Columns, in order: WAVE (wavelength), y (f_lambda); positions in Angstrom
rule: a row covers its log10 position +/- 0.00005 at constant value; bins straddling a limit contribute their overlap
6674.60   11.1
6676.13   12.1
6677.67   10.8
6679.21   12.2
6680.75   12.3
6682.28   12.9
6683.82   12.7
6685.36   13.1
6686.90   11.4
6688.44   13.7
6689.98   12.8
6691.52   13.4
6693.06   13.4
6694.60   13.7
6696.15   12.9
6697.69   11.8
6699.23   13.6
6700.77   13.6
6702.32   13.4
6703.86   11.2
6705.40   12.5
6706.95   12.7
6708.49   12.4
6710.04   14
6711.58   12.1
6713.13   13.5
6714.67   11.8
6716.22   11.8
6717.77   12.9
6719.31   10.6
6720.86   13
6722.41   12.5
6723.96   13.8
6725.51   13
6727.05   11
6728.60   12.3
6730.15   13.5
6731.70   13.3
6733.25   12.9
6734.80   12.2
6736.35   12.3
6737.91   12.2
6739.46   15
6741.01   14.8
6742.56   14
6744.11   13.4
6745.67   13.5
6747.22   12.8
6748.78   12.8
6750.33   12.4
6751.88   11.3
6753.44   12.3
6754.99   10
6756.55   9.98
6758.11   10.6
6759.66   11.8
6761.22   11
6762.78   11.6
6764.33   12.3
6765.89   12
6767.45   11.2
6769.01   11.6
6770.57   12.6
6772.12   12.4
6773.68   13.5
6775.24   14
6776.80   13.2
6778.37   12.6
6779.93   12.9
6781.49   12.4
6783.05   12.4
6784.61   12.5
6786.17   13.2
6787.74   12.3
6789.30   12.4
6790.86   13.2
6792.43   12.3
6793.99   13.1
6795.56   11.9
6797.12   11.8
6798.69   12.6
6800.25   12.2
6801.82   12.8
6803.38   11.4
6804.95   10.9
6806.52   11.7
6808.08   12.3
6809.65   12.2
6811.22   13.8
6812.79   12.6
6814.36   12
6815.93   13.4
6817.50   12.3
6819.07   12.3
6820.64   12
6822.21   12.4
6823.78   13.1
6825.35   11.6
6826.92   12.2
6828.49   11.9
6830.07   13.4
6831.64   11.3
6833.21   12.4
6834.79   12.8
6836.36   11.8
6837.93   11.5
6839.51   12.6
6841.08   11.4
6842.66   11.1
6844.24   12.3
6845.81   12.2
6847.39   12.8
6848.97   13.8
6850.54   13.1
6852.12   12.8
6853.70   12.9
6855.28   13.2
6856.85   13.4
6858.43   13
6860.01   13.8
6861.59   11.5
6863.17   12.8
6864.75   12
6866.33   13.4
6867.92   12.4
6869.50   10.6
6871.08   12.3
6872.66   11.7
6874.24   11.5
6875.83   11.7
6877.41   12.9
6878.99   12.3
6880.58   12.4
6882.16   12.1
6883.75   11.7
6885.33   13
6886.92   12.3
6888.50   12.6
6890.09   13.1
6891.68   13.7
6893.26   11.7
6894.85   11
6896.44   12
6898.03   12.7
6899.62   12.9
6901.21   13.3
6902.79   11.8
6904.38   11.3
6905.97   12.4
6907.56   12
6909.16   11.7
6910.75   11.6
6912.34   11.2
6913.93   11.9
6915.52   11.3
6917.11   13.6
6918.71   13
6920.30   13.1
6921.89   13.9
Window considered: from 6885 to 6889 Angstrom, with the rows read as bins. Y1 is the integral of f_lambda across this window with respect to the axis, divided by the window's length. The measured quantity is 12.6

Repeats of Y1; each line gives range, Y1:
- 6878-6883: 12.3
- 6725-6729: 12.0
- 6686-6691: 12.7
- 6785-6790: 12.6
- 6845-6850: 13.0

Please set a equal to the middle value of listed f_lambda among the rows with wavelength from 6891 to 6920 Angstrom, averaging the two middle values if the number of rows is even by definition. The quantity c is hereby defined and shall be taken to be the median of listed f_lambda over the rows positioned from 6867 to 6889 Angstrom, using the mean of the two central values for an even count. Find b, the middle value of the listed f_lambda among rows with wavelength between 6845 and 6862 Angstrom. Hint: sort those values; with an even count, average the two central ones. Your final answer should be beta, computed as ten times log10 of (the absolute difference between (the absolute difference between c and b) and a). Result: 10.5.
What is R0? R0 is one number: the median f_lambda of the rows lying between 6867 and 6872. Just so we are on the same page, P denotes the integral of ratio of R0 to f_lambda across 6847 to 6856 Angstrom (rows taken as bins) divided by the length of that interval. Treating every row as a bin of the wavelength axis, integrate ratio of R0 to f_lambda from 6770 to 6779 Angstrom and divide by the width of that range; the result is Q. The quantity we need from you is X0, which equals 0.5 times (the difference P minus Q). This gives -0.002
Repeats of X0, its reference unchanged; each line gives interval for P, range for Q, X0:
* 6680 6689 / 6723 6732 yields 0.004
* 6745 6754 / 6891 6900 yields -0.010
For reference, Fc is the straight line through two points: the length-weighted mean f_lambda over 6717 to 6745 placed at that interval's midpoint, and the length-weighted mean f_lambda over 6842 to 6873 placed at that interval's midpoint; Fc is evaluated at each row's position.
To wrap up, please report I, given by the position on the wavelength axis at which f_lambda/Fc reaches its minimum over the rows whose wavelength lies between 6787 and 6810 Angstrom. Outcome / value 6804.95 Angstrom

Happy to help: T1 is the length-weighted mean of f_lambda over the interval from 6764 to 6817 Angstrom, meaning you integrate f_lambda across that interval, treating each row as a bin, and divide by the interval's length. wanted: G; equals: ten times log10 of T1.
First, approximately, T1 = 12.5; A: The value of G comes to 11.0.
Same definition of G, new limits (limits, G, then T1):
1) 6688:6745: 11.1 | 12.9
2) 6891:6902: 11.0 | 12.5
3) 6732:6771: 10.9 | 12.3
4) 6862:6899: 10.9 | 12.2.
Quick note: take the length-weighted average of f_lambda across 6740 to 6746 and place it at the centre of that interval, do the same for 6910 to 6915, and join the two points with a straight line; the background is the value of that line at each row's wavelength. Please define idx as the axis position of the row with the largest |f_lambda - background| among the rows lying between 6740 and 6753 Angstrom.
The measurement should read 6751.88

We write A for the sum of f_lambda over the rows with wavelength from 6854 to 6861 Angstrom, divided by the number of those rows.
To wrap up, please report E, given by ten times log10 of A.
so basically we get 11.3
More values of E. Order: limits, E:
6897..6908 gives 10.9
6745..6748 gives 11.2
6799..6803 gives 11.0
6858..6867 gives 11.1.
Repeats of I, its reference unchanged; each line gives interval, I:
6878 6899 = 6894.85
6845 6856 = 6845.81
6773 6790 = 6787.74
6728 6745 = 6734.80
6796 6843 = 6804.95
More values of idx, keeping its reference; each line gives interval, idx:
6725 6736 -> 6727.05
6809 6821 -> 6814.36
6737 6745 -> 6737.91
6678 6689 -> 6686.90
